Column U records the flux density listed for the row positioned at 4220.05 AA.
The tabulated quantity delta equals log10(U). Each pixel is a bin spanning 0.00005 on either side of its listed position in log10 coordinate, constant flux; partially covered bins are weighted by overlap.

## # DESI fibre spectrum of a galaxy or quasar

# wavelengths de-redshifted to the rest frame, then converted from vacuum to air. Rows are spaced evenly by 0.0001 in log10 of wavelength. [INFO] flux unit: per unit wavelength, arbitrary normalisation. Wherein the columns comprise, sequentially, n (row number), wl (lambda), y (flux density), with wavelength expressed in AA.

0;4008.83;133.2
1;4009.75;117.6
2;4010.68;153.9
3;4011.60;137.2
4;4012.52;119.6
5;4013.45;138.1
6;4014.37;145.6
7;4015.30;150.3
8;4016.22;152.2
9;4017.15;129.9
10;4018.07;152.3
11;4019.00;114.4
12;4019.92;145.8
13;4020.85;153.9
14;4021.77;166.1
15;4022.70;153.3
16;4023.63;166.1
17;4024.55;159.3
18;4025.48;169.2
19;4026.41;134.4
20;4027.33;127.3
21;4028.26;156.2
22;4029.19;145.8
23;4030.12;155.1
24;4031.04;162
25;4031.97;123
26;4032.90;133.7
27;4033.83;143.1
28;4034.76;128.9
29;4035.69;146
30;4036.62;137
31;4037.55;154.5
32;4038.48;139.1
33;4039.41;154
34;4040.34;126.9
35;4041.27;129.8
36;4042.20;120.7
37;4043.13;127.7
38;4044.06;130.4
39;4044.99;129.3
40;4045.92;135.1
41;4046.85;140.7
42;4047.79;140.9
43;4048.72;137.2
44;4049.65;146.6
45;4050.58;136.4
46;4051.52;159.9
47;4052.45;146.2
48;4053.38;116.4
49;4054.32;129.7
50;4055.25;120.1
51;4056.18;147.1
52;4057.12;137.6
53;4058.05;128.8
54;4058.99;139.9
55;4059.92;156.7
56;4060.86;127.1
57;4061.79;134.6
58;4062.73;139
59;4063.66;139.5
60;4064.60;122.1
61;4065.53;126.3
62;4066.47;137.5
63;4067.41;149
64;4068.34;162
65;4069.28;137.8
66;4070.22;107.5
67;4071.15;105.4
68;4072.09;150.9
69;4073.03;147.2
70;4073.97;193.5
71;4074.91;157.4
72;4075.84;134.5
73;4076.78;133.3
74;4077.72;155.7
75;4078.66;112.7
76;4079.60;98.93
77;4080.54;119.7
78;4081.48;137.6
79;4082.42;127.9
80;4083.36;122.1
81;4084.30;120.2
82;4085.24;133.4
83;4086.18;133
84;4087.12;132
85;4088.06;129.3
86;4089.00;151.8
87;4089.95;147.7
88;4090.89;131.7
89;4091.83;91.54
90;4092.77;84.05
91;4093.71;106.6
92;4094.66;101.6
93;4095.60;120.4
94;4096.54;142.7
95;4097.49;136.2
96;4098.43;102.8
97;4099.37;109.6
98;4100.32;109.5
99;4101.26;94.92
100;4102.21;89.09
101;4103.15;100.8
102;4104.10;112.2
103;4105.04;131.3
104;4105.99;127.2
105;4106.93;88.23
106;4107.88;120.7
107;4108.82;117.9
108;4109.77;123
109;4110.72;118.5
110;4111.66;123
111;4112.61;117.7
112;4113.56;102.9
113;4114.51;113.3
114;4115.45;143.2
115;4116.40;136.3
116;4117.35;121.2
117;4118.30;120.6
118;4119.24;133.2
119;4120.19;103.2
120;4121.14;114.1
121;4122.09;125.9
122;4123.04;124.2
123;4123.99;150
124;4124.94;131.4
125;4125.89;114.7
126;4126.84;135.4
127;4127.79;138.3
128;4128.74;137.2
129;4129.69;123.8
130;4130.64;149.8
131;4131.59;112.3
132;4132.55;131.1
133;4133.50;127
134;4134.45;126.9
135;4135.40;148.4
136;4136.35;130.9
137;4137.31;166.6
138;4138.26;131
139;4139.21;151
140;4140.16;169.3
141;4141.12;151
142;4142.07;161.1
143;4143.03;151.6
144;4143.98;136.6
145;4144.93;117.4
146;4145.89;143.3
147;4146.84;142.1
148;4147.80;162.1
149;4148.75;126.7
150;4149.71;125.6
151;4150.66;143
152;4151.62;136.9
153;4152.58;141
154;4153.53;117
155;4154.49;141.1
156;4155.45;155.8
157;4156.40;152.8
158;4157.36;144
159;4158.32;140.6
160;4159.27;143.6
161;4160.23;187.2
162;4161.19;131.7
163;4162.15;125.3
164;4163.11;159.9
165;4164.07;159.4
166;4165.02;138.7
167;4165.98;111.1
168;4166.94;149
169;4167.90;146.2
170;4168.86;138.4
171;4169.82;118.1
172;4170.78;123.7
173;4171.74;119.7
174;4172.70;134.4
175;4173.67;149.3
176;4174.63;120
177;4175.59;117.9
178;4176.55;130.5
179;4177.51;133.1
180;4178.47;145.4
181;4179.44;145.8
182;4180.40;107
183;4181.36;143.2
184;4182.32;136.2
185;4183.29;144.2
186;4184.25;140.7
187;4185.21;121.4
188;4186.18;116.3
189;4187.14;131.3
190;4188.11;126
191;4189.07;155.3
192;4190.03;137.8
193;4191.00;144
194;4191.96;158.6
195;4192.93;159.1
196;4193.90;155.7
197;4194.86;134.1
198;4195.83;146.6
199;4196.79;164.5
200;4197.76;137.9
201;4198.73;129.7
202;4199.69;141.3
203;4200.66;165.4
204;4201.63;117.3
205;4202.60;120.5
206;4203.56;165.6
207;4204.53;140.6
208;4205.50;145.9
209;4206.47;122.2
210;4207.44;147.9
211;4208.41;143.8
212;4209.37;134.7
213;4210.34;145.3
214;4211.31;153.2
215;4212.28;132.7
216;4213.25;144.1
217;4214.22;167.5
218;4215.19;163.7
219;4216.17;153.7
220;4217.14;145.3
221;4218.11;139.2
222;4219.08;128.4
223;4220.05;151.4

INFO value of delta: 2.18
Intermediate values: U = 151.4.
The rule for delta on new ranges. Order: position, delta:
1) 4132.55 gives 2.12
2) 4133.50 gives 2.10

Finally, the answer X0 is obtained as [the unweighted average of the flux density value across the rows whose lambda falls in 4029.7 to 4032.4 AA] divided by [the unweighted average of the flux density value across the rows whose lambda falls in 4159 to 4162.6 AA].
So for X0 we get 1.00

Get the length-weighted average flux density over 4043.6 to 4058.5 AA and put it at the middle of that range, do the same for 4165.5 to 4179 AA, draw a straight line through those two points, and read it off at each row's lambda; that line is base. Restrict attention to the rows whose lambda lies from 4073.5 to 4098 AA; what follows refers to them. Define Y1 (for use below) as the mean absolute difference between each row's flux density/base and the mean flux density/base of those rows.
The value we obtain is 0.122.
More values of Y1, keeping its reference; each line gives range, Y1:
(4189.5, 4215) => 0.084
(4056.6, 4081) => 0.107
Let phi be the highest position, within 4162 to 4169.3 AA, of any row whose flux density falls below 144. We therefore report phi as 4168.86 AA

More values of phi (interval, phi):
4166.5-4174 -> 4172.70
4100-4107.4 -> 4106.93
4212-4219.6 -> 4219.08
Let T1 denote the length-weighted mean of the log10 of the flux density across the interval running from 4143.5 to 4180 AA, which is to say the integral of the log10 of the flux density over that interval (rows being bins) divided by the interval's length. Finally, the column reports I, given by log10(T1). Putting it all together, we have 0.330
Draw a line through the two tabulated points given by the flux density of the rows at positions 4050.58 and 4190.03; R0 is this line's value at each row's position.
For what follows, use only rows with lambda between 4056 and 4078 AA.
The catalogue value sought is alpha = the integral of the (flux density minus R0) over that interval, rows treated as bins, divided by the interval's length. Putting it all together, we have 4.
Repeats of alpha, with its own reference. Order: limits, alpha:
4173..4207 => 1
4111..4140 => -7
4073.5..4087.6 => -3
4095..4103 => -24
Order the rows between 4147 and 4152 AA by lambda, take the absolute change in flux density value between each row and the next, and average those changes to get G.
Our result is 15.0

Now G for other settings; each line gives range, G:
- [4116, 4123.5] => 11.8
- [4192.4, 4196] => 12.5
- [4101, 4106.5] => 10.4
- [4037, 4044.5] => 11.3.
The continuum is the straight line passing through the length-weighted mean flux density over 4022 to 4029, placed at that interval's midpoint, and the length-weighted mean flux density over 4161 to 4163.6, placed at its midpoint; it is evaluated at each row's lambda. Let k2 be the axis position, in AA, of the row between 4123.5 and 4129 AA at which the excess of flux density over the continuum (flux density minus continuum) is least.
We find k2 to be 4125.89 AA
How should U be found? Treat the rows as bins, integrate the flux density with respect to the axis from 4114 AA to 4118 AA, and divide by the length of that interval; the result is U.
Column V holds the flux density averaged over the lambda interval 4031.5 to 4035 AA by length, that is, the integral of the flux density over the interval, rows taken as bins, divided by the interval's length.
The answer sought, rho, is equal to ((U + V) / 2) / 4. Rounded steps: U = 127.9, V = 132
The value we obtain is 32.5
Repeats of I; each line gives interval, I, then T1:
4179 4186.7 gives 0.326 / 2.12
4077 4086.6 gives 0.322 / 2.10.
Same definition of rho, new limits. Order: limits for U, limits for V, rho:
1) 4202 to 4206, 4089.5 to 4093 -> 32.3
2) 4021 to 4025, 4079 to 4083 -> 35.2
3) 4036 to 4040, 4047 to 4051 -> 35.7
